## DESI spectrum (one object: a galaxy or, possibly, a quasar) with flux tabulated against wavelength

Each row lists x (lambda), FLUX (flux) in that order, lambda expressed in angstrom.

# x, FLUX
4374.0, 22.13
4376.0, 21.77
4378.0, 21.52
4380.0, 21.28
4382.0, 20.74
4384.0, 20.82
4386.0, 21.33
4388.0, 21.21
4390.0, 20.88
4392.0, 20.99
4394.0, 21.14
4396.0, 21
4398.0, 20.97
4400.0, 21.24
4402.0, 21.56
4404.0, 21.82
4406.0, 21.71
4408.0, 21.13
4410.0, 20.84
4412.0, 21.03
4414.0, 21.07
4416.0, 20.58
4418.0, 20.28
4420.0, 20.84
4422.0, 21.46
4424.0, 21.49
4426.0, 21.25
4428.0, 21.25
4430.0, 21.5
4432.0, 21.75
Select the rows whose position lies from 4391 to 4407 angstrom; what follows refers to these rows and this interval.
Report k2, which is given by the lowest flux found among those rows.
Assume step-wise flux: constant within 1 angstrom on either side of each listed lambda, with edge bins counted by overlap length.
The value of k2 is 20.97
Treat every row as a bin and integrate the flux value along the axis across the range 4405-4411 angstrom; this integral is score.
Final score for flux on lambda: 127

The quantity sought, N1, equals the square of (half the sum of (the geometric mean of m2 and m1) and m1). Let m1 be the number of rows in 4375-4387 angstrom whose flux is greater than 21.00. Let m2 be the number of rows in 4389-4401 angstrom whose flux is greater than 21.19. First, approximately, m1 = 4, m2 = 1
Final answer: 9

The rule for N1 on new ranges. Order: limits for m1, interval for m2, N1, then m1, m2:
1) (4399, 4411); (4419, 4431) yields 25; 5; 5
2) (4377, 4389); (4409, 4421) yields 4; 4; 0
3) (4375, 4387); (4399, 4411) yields 16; 4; 4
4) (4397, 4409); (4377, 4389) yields 22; 5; 4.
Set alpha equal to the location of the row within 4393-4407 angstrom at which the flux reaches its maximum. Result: 4404.0 angstrom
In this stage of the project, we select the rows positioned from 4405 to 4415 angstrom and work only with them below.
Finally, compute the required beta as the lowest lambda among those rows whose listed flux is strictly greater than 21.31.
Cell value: 4406.0 angstrom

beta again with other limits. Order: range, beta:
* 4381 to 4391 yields 4386.0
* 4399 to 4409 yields 4402.0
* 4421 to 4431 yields 4422.0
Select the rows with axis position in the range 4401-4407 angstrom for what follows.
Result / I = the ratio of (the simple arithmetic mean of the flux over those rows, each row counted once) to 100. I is 0.217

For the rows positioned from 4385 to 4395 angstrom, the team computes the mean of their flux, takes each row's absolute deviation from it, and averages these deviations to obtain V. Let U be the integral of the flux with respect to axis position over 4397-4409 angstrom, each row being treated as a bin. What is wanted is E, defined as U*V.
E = 36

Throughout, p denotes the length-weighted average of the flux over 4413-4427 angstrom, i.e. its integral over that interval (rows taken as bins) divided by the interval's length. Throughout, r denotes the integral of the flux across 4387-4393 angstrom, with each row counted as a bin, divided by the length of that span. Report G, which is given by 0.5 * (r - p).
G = 0.02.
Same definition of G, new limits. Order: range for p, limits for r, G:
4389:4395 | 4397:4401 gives 0.05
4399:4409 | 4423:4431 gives -0.06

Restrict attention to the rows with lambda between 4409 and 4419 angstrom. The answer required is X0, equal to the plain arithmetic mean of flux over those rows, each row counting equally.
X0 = 20.8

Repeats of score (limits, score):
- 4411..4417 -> 125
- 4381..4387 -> 126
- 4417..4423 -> 125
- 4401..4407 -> 130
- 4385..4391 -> 127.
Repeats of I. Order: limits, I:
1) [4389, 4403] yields 0.211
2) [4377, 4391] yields 0.211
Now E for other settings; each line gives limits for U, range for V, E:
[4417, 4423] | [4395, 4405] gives 37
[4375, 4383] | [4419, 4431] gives 32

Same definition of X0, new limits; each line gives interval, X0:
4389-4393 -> 20.9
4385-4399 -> 21.1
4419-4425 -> 21.3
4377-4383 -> 21.2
